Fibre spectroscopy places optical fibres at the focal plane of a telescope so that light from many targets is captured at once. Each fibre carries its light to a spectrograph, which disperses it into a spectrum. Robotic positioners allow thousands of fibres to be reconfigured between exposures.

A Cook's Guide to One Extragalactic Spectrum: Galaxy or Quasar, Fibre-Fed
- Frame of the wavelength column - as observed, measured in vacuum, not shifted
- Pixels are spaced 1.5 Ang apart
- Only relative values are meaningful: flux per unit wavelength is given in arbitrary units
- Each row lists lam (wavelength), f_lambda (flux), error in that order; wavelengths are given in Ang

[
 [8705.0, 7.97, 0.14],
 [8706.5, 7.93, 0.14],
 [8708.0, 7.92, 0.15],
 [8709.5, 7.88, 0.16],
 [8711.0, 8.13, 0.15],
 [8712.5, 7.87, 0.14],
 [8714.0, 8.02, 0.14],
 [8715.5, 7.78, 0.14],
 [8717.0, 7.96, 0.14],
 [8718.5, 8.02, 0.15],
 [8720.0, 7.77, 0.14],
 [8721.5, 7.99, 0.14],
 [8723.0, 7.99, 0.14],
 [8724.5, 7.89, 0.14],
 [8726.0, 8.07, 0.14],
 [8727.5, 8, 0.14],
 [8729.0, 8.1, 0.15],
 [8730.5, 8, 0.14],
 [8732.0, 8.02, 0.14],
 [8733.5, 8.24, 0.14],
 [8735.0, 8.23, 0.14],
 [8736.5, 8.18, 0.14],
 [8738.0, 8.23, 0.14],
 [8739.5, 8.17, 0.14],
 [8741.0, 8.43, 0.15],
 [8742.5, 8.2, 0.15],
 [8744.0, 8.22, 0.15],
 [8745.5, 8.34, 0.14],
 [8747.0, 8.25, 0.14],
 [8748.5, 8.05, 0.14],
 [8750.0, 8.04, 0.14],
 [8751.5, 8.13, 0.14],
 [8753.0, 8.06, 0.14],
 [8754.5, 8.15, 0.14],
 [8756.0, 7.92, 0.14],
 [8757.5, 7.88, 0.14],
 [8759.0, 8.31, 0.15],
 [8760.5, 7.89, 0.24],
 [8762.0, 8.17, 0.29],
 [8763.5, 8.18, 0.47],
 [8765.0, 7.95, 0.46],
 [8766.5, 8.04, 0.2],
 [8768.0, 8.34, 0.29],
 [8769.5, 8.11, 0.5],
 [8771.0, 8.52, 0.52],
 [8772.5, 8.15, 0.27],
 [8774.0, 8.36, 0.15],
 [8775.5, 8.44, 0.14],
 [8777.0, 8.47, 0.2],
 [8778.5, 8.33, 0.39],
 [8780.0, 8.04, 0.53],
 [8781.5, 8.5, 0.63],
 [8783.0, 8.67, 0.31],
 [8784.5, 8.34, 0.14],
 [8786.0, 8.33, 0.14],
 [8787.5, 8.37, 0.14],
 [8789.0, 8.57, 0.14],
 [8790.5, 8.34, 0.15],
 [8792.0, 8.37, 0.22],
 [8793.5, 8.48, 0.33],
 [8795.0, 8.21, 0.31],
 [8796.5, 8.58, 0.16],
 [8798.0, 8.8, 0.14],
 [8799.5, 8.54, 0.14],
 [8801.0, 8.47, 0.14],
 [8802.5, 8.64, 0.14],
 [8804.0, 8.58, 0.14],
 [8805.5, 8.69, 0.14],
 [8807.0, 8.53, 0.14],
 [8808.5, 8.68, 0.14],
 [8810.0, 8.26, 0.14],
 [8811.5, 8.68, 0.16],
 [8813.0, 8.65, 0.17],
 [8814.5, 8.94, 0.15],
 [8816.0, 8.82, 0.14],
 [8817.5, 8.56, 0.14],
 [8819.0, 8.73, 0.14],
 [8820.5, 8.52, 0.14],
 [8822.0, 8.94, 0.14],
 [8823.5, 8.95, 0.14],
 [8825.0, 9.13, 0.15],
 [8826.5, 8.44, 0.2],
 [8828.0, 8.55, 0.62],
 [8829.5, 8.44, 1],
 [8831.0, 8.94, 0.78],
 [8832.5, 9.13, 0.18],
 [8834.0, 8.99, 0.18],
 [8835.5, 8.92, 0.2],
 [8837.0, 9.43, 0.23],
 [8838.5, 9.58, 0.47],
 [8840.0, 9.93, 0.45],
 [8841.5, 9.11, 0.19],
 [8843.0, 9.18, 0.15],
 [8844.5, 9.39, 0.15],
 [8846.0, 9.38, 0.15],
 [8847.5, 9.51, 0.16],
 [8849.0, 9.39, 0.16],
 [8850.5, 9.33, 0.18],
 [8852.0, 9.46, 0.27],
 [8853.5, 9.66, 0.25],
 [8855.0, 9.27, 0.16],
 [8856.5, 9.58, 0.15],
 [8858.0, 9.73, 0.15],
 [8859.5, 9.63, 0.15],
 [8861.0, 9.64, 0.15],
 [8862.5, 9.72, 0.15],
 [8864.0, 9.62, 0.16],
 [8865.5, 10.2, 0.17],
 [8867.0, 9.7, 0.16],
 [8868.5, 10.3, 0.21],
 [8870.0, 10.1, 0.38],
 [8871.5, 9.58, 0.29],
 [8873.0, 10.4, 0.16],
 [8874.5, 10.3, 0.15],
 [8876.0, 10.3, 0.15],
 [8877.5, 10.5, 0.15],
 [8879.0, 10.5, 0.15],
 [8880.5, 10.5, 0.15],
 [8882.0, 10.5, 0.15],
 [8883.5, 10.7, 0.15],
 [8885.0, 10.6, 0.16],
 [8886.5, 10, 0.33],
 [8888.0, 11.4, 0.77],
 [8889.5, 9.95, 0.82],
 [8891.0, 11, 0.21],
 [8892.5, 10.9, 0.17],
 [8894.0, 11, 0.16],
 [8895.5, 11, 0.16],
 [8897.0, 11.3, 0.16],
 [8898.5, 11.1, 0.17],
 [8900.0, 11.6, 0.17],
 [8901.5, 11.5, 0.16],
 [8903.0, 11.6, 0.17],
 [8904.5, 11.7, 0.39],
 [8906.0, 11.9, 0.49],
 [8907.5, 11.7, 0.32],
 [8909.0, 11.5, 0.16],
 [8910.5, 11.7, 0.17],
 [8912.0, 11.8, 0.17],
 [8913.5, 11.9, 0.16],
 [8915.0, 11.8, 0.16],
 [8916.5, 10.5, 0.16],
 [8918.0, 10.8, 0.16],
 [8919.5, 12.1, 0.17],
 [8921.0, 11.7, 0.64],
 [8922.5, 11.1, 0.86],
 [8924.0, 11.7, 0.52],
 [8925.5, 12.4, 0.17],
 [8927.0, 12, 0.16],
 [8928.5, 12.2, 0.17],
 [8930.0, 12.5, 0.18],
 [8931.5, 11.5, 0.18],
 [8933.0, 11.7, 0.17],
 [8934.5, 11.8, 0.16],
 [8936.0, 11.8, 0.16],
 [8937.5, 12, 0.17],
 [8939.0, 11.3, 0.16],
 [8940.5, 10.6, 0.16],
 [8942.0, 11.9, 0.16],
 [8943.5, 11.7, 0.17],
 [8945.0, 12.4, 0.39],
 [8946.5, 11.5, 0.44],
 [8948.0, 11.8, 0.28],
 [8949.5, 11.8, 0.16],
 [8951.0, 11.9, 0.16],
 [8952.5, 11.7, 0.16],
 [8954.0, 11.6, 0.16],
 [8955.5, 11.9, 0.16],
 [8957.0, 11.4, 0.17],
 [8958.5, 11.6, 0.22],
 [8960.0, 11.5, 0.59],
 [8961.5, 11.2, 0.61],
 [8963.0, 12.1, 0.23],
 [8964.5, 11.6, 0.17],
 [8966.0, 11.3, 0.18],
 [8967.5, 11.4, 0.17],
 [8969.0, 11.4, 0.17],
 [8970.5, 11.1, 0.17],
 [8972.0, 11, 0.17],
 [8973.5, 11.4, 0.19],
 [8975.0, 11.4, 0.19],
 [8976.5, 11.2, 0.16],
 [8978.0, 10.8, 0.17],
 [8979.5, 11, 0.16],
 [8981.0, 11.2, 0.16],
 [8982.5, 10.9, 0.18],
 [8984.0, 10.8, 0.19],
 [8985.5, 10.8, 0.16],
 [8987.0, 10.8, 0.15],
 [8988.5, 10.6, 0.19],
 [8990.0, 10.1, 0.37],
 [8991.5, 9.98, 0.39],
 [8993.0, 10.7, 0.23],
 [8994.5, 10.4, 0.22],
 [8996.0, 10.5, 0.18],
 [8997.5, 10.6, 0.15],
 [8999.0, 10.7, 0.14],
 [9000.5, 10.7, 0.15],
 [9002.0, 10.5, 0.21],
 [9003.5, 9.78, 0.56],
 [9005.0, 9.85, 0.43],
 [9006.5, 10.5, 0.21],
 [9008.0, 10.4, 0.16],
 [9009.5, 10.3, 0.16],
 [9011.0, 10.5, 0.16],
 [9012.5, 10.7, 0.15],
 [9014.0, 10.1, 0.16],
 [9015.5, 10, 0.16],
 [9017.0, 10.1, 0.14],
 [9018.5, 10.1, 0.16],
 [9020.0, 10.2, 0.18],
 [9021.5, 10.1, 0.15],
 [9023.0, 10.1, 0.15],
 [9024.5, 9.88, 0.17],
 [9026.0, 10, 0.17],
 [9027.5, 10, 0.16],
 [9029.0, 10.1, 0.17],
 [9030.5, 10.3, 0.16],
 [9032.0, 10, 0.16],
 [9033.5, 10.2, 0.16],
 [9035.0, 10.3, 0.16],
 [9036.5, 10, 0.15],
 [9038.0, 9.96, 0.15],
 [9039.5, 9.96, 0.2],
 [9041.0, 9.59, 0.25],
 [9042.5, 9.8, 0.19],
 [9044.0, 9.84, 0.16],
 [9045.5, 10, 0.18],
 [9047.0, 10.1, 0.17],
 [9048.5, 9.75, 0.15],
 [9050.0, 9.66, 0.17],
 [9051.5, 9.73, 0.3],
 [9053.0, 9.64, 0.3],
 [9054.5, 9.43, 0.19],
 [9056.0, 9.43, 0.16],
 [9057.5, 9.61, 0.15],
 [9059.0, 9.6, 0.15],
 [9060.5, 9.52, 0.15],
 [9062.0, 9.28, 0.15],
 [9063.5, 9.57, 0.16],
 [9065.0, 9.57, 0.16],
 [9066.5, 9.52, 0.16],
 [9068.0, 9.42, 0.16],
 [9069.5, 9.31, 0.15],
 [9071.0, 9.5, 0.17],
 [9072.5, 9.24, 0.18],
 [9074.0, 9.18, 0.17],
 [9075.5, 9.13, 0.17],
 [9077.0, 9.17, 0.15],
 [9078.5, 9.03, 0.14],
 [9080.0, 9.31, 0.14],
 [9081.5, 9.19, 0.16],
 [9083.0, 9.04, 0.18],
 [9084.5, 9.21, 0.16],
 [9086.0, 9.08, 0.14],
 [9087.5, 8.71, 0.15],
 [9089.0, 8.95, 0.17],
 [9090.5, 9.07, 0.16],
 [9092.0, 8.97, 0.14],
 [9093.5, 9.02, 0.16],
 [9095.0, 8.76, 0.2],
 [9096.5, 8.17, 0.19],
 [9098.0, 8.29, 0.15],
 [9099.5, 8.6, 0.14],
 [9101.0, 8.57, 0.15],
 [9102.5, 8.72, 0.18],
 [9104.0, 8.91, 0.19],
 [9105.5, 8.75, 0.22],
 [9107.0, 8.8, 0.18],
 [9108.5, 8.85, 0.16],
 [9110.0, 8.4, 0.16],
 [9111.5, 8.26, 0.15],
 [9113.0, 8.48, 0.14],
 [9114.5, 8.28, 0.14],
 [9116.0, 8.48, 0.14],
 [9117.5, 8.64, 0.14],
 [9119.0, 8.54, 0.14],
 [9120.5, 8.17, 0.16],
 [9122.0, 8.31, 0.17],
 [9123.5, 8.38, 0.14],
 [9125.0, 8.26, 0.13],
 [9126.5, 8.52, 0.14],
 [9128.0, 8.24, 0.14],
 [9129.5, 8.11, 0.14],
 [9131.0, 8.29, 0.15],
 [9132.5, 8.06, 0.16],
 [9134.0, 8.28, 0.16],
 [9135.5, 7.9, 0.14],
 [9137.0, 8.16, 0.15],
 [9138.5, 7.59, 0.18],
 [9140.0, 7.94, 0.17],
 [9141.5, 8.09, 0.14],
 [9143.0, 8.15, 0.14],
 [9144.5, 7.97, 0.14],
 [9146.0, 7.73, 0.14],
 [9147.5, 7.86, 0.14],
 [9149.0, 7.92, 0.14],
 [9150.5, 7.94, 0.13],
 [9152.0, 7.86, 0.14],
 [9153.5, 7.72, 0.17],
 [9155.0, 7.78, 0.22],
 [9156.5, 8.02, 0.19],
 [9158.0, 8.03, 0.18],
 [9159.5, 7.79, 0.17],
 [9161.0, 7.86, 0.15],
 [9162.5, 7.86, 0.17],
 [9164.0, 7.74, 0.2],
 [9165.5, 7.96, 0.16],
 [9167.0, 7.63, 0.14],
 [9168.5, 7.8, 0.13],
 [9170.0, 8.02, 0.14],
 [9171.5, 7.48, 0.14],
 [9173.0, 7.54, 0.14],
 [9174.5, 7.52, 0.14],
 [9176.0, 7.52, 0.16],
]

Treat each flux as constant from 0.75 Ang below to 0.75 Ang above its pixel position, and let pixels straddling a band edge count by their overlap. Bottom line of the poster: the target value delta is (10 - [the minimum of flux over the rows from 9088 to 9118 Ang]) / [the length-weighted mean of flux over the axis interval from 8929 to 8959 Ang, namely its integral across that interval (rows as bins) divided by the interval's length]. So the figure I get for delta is 0.16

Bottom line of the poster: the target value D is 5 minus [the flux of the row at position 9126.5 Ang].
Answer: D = -3.52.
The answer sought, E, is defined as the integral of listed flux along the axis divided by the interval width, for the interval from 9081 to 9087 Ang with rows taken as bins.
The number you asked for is 9.1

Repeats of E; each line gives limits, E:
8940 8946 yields 11.7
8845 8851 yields 9.4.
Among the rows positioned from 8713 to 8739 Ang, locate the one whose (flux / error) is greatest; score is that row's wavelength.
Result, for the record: 8733.5 Ang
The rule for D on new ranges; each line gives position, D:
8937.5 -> -7.00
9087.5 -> -3.71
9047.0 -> -5.10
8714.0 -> -3.02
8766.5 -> -3.04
